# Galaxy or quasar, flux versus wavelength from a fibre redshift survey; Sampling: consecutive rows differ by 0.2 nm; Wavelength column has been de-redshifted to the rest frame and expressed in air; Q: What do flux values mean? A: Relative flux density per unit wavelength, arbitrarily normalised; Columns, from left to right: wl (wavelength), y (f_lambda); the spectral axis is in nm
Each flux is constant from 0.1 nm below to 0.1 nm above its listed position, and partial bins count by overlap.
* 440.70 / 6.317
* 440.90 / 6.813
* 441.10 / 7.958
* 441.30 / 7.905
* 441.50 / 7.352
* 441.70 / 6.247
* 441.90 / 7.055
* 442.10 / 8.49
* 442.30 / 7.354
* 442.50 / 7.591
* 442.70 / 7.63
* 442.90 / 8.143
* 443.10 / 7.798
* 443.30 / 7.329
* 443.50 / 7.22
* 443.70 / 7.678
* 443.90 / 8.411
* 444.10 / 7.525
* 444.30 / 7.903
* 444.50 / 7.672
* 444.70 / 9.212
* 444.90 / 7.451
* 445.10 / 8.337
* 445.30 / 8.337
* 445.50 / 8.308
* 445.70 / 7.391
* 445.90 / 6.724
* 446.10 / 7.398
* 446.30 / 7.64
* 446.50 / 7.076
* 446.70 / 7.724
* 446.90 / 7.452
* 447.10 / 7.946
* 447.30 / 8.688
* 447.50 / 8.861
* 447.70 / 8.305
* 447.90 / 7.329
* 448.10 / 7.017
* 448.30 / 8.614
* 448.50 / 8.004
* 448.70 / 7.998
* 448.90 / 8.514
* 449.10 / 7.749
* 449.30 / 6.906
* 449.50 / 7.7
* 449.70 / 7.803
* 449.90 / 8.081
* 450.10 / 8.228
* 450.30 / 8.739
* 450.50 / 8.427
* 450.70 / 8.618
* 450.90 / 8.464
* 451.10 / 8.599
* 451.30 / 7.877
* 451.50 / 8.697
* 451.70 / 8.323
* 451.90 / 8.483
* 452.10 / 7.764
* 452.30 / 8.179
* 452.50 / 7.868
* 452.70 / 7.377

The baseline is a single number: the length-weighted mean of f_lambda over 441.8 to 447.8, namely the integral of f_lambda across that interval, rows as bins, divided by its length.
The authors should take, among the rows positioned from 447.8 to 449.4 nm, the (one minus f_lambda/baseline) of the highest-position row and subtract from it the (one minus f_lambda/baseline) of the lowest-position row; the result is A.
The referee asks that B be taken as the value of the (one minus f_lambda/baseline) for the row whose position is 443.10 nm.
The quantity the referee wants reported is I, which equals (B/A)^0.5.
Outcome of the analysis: 0.24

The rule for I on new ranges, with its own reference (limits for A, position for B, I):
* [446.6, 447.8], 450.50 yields 1.02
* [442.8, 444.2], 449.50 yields 0.44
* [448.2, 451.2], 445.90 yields 8.55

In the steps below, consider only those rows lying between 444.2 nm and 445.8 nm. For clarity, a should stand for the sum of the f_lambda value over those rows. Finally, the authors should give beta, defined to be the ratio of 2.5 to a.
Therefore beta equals 0.039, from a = 65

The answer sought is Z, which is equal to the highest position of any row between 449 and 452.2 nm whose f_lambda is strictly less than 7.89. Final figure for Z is 452.10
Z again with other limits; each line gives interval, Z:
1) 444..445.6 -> 444.90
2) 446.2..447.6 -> 446.90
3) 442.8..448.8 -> 448.10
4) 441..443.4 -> 443.30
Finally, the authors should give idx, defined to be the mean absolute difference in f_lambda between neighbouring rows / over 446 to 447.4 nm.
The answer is 0.49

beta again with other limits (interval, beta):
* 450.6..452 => 0.042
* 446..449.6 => 0.018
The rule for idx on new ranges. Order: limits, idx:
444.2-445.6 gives 0.74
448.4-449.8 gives 0.50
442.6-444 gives 0.44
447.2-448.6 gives 0.70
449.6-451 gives 0.27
